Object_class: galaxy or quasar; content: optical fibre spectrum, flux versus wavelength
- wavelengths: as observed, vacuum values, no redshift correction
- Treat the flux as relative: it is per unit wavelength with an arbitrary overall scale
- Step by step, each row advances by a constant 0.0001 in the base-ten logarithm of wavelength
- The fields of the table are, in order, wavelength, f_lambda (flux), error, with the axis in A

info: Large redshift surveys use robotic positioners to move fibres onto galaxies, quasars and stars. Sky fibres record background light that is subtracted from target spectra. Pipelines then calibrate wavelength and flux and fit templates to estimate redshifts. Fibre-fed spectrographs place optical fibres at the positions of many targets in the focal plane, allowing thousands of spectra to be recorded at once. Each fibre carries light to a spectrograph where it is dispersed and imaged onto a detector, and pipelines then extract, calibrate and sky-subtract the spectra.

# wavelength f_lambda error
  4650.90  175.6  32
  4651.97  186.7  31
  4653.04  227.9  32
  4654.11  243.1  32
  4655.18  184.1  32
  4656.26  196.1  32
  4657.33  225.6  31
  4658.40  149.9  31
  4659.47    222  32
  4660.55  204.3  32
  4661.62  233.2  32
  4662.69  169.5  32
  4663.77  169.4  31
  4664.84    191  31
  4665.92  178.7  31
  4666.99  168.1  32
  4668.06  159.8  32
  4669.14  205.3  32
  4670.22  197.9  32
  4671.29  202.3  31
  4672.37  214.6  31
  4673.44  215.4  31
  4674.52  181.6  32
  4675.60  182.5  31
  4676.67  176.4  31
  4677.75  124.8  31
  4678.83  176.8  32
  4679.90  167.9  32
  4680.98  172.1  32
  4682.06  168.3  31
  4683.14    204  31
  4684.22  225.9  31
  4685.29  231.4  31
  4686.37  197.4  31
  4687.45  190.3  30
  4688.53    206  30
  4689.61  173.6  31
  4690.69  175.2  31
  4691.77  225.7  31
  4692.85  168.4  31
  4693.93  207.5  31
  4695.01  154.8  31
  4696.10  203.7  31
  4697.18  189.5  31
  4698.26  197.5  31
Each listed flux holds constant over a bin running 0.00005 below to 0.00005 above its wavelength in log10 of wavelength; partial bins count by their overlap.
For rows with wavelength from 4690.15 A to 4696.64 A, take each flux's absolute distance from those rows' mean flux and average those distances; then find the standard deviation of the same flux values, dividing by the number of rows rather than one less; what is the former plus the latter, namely 48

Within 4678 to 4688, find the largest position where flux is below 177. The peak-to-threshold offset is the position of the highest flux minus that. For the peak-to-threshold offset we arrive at 3.2 A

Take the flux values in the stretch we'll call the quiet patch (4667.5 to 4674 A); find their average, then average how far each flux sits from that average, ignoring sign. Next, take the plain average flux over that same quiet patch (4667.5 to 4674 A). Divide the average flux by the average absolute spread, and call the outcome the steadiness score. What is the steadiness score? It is 14.7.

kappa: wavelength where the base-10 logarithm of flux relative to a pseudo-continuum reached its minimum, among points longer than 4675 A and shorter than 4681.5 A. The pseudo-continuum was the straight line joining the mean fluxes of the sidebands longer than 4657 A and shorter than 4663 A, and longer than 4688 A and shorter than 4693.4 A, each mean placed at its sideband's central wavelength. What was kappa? 4677.75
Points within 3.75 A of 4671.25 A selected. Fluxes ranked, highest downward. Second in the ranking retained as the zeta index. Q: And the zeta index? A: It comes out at 214.6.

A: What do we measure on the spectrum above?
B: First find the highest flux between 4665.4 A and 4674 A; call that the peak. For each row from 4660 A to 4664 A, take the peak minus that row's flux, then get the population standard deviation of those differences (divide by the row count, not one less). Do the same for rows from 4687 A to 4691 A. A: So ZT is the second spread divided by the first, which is 0.5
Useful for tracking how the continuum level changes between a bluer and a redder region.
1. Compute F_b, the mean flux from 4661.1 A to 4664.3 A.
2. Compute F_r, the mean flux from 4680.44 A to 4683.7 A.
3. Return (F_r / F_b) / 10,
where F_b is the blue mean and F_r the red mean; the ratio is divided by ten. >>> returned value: 0.095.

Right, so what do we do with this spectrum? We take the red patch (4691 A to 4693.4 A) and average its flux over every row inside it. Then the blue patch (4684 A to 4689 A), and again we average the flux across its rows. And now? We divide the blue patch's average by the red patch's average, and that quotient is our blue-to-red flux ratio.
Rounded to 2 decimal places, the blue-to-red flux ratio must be 1.07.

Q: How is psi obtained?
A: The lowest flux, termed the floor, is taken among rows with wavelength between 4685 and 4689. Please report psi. 190.3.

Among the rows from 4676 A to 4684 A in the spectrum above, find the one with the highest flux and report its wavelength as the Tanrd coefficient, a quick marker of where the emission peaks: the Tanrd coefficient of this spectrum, 4683.14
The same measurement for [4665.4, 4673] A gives 4672.37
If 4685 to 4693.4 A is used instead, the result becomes 4685.29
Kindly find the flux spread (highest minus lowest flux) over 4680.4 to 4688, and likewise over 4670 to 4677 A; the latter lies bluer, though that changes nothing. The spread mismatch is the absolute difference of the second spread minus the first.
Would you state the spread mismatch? 24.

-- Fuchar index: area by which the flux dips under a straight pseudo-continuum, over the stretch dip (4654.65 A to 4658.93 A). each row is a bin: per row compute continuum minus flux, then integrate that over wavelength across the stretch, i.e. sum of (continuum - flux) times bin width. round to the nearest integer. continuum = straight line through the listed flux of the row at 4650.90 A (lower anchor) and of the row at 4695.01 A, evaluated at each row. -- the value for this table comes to -69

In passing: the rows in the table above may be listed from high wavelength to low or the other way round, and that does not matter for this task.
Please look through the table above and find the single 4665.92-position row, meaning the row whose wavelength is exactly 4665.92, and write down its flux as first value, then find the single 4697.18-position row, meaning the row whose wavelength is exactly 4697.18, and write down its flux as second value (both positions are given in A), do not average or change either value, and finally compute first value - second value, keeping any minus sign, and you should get -11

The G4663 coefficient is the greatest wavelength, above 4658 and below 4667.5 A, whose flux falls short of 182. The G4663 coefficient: 4666.99 A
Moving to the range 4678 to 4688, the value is 4682.06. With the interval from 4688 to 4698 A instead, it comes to 4695.01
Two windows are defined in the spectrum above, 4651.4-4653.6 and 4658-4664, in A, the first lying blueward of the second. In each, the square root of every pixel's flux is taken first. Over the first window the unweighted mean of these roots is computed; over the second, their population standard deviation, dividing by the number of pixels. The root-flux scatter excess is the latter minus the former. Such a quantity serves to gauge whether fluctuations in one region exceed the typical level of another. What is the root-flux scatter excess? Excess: -13.3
